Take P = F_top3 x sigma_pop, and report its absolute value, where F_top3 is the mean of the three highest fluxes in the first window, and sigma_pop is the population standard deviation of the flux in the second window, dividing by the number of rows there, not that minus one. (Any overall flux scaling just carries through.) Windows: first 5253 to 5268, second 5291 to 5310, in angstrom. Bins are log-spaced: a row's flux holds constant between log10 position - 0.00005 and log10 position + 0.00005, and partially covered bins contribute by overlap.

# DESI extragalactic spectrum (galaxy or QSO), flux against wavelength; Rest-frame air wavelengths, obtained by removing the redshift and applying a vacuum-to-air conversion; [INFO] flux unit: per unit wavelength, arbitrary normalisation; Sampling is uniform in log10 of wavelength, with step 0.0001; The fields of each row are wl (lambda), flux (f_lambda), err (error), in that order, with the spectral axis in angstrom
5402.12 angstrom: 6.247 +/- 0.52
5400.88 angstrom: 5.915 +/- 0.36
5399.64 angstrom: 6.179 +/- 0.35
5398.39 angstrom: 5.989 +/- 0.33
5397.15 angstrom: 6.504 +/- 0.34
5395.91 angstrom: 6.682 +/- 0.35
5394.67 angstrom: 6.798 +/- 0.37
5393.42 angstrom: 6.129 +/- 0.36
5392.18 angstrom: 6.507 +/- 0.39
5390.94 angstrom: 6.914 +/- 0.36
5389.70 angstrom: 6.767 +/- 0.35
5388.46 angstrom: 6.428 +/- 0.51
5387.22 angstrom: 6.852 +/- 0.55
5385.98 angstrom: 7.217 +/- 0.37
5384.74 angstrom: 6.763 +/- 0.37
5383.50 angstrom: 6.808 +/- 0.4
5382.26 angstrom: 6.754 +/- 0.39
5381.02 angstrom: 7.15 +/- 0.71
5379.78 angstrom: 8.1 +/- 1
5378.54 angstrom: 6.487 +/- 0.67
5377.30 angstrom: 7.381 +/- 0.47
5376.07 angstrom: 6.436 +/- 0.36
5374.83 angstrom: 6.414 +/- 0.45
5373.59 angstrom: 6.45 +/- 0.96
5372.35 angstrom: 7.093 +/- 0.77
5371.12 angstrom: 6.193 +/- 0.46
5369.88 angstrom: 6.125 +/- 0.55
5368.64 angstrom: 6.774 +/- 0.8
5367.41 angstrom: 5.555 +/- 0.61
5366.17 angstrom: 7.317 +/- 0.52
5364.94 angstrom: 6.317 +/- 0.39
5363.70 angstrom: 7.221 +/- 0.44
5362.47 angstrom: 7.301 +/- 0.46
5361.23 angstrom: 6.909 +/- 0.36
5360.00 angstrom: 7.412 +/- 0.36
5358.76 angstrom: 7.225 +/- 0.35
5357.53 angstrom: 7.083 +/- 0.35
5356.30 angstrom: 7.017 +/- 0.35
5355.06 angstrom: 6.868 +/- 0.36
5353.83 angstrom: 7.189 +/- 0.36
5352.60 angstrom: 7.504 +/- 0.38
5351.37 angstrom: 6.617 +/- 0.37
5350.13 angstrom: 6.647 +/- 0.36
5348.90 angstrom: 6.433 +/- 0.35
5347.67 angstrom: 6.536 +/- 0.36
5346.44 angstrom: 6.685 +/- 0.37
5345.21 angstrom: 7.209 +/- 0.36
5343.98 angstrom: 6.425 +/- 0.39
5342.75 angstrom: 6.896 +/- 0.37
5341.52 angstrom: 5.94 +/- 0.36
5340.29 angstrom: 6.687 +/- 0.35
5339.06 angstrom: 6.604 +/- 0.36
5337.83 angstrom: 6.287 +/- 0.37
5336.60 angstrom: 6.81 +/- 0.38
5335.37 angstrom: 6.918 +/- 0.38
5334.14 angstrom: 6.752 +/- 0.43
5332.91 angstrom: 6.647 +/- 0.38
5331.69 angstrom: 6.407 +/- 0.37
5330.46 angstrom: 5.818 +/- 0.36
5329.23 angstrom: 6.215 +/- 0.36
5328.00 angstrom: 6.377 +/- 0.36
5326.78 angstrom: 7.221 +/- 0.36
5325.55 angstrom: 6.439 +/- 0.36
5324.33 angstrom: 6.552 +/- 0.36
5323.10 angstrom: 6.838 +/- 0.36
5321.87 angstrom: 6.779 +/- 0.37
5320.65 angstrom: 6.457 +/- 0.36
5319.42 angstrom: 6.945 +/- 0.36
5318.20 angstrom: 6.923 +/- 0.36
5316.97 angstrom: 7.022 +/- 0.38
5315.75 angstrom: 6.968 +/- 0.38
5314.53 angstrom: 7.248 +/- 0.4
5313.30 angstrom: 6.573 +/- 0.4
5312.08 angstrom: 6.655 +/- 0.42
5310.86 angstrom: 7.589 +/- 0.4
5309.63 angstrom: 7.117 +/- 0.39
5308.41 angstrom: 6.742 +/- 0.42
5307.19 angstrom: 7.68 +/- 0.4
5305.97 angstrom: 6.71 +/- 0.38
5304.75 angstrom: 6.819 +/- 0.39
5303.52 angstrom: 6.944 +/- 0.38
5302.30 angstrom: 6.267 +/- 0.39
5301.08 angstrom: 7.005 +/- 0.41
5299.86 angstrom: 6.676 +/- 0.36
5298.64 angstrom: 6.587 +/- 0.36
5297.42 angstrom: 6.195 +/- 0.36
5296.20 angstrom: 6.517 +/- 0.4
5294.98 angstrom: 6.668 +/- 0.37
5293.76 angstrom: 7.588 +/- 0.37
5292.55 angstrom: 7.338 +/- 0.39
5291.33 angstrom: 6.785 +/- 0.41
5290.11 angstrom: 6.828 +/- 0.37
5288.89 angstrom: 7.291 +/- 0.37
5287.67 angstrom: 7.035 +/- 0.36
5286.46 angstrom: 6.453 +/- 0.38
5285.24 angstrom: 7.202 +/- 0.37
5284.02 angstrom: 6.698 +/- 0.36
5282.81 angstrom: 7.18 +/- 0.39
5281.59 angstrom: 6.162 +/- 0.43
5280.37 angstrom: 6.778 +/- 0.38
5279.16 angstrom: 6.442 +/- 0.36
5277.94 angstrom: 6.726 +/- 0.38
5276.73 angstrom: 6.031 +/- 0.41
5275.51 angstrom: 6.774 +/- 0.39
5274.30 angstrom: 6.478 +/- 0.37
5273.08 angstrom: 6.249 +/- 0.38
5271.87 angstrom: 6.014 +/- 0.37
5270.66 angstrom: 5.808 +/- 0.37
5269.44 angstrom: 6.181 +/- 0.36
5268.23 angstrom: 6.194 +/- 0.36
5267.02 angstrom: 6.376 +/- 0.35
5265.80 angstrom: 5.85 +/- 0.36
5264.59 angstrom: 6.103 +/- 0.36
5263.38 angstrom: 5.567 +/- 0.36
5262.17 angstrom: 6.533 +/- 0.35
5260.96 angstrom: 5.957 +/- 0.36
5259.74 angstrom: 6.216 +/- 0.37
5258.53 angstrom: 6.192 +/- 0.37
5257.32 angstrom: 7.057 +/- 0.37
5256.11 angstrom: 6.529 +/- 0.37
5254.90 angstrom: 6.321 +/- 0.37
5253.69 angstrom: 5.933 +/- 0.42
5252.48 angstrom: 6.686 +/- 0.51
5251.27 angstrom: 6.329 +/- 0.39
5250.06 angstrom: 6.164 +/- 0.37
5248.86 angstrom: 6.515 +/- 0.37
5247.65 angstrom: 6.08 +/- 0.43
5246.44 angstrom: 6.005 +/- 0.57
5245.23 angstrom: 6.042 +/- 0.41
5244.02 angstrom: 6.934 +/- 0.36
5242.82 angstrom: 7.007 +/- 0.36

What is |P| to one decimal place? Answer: 2.7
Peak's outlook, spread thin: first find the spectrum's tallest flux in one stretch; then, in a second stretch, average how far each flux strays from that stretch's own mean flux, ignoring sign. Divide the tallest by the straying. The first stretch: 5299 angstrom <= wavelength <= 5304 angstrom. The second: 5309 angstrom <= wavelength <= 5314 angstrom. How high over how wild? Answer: 19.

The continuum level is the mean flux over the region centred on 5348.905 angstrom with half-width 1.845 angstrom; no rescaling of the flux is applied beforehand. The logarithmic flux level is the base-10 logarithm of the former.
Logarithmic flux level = 0.815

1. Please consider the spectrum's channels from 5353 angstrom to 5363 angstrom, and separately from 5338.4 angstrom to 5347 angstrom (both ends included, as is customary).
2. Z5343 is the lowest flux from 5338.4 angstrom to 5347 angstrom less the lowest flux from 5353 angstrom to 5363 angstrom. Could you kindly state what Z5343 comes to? -0.93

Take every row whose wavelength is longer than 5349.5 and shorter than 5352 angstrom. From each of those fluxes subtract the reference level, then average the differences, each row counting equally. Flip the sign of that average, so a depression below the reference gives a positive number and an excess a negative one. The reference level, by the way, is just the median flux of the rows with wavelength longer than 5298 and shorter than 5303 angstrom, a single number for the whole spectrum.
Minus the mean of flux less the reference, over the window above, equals 0.00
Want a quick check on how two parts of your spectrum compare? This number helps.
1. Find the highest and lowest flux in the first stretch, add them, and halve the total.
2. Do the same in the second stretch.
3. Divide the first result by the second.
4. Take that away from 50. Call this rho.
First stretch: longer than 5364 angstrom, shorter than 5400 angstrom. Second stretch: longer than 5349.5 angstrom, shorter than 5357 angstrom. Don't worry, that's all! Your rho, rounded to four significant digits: 49.03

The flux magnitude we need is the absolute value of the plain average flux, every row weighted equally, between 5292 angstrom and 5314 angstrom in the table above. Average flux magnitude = 6.87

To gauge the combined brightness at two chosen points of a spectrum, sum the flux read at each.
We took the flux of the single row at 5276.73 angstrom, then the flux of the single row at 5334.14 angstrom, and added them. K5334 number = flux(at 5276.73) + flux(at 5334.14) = 12.8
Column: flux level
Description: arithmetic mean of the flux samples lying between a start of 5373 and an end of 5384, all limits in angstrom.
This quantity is 6.89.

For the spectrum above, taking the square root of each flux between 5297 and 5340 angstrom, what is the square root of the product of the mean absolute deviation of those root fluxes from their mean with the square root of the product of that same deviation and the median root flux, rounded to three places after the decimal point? 0.146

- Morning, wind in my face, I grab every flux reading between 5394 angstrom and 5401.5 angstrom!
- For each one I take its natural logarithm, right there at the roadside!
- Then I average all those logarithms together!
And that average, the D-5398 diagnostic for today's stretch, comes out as 1.85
